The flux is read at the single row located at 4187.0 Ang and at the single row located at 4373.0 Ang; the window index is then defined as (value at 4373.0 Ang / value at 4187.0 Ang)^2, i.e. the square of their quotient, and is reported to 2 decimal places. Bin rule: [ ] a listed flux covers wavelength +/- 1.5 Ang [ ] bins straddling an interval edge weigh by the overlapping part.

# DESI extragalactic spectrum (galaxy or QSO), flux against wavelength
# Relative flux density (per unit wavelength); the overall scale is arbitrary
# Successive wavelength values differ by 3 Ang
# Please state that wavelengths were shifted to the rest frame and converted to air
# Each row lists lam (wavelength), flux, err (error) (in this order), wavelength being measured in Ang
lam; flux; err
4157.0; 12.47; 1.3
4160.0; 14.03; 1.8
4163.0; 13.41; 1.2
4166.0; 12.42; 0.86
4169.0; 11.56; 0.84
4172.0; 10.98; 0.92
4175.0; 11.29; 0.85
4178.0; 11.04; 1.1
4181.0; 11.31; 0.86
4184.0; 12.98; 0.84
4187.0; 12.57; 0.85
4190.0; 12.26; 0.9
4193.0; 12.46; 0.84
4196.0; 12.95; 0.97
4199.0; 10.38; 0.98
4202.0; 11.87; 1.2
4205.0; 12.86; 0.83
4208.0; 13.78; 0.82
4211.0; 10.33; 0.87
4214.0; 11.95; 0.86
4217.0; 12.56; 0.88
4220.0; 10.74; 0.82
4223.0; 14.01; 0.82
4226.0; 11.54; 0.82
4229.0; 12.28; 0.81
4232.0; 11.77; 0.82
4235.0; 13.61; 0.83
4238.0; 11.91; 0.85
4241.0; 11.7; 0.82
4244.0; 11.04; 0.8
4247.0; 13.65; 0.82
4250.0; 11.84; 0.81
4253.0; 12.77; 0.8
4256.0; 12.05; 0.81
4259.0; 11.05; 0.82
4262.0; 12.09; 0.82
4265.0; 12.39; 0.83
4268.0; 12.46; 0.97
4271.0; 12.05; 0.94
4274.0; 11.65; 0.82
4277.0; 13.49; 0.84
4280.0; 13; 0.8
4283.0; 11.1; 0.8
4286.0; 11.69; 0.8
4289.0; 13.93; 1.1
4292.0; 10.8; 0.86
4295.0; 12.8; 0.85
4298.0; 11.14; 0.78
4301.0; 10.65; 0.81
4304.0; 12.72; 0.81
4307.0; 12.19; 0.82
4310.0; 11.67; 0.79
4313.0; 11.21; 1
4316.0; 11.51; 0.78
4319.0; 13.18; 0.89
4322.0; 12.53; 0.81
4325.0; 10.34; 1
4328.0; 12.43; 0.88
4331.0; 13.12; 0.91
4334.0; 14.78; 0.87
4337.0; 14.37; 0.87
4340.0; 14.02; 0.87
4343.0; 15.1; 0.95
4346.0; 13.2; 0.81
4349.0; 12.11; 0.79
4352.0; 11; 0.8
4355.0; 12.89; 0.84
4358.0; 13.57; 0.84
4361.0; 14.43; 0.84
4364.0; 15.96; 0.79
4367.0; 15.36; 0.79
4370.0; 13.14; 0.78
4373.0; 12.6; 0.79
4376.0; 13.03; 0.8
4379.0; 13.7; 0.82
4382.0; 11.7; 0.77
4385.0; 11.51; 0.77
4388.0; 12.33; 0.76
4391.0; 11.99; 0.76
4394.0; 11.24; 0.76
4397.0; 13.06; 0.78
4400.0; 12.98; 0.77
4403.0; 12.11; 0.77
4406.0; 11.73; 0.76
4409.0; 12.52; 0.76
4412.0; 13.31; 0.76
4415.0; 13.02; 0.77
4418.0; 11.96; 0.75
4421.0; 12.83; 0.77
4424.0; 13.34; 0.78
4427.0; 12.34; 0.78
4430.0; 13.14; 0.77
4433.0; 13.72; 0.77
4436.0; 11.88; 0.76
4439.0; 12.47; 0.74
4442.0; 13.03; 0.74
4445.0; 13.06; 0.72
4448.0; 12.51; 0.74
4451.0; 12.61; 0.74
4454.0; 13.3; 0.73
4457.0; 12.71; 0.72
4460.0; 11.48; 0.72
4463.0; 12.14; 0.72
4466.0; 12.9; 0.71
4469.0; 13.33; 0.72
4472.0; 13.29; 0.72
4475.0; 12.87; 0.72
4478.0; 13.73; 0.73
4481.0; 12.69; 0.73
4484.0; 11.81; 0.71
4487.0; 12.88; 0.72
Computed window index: 1.00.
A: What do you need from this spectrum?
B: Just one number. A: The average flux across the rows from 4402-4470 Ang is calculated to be 12.7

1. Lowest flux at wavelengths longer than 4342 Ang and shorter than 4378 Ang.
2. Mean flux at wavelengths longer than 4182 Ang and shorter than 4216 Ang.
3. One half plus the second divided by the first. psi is 1.61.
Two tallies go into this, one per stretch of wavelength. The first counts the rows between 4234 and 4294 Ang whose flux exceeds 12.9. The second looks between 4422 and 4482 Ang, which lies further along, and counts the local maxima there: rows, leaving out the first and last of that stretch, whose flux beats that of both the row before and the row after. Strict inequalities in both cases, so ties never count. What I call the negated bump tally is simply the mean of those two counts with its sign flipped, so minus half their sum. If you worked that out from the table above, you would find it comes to -5.0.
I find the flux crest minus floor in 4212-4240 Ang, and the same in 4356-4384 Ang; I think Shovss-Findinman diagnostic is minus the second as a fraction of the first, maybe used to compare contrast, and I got -1.30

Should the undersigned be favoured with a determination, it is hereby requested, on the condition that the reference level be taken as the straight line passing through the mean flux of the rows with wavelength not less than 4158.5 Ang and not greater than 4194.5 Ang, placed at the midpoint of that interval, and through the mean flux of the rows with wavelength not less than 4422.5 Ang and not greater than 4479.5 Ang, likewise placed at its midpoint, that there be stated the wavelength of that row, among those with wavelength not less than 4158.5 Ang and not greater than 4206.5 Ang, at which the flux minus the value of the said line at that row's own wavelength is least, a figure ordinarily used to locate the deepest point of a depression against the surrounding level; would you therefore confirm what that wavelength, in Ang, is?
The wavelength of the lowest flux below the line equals 4199.0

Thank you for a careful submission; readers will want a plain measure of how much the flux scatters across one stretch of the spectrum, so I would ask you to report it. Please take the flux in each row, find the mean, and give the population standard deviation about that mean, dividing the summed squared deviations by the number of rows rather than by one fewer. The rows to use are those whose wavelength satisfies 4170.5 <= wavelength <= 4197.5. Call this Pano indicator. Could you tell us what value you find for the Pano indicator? 0.78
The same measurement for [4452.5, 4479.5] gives 0.65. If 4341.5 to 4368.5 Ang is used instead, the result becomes 1.53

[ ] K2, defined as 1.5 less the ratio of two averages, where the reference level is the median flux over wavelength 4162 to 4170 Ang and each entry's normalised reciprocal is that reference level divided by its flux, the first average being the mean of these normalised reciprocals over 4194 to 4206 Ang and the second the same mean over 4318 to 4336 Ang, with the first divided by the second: 0.44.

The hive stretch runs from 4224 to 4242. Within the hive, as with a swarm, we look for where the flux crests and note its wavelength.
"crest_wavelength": 4235.0 Ang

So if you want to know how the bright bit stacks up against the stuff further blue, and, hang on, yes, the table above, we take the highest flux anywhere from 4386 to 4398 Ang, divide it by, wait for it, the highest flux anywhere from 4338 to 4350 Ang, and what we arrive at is 0.86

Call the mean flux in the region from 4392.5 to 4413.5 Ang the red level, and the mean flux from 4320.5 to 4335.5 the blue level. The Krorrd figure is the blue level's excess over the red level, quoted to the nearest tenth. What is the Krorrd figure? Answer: 0.2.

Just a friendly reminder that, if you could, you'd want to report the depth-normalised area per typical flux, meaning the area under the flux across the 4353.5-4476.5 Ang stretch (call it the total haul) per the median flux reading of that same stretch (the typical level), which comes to 123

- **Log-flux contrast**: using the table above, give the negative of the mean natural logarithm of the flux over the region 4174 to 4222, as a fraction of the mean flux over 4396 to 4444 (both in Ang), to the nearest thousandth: -0.195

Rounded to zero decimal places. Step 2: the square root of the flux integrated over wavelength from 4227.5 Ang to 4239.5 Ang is 12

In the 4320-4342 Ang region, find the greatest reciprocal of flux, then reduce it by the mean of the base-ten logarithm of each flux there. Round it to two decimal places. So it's -1.02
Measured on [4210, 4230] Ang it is -0.98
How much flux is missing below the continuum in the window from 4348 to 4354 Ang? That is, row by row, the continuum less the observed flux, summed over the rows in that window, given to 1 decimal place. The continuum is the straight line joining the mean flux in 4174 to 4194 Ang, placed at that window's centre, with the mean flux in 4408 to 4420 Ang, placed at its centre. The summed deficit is 1.9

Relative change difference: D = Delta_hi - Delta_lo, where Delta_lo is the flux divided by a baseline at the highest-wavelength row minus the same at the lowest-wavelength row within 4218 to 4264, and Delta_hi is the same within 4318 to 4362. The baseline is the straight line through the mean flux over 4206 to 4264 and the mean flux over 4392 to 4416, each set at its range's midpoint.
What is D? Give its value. -0.01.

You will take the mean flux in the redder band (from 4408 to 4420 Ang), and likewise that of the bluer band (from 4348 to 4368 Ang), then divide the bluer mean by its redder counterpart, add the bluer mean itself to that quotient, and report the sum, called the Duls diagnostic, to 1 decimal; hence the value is 14.7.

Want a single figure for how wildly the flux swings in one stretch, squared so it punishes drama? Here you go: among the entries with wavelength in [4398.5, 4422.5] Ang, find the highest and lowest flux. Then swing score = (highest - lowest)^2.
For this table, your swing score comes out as 2.5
